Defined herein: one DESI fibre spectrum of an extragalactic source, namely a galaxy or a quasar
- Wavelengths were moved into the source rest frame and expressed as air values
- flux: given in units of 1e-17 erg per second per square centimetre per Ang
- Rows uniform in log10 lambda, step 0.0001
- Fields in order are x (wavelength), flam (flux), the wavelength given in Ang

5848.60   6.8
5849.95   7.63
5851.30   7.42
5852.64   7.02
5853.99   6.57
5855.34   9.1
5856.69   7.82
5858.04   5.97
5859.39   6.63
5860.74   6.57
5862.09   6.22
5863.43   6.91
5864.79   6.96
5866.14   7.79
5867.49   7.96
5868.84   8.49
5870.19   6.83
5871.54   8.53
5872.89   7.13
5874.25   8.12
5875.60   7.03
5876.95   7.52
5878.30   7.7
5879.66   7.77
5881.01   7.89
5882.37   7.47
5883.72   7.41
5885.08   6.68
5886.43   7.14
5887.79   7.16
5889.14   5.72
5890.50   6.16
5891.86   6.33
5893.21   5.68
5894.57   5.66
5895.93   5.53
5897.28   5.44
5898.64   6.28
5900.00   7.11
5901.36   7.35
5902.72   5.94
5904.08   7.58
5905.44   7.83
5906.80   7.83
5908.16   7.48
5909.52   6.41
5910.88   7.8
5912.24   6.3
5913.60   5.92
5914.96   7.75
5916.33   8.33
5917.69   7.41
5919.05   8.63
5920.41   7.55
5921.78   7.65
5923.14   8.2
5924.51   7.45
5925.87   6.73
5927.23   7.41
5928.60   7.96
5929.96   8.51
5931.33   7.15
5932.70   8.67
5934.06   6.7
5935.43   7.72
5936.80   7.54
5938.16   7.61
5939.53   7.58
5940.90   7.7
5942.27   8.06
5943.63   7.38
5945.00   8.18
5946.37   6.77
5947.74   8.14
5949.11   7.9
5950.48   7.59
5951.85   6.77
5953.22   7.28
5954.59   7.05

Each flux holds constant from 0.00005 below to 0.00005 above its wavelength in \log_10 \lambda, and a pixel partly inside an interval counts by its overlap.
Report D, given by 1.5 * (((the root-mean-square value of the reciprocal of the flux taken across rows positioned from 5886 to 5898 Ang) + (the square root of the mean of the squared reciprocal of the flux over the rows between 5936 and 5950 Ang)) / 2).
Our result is 0.223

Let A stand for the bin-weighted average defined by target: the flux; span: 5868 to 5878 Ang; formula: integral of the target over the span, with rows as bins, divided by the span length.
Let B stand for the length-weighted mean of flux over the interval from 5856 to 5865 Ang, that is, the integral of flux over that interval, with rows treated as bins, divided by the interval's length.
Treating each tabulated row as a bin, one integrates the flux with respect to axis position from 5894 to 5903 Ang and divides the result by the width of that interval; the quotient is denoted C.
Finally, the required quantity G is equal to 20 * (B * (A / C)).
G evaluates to 166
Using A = 7.68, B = 6.71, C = 6.2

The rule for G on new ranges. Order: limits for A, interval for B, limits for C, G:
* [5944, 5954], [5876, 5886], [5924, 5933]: 146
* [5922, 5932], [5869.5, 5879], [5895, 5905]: 178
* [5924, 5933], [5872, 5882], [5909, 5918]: 163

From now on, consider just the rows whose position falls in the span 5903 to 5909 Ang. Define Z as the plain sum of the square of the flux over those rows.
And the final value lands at 236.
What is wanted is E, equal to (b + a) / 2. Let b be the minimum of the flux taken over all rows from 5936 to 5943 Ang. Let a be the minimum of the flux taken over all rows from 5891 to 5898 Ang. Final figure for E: 6.49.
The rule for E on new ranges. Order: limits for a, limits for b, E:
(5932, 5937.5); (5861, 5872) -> 6.46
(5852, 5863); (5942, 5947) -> 6.37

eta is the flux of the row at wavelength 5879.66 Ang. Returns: 7.77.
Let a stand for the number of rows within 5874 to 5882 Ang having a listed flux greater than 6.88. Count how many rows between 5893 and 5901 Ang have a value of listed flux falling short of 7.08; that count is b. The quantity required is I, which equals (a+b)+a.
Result 17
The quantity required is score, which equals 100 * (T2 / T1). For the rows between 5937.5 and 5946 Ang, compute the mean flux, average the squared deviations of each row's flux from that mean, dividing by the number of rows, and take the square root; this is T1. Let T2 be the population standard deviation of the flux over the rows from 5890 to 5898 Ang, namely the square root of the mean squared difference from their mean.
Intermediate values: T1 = 0.28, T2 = 0.33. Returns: 117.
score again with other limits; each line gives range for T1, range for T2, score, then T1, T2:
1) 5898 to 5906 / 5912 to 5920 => 145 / 0.68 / 0.99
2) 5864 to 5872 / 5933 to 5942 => 53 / 0.67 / 0.35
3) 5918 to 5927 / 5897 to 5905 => 131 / 0.60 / 0.78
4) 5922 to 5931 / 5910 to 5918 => 146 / 0.59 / 0.86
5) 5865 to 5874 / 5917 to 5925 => 71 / 0.64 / 0.45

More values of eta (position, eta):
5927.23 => 7.41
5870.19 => 6.83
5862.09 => 6.22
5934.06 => 6.7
